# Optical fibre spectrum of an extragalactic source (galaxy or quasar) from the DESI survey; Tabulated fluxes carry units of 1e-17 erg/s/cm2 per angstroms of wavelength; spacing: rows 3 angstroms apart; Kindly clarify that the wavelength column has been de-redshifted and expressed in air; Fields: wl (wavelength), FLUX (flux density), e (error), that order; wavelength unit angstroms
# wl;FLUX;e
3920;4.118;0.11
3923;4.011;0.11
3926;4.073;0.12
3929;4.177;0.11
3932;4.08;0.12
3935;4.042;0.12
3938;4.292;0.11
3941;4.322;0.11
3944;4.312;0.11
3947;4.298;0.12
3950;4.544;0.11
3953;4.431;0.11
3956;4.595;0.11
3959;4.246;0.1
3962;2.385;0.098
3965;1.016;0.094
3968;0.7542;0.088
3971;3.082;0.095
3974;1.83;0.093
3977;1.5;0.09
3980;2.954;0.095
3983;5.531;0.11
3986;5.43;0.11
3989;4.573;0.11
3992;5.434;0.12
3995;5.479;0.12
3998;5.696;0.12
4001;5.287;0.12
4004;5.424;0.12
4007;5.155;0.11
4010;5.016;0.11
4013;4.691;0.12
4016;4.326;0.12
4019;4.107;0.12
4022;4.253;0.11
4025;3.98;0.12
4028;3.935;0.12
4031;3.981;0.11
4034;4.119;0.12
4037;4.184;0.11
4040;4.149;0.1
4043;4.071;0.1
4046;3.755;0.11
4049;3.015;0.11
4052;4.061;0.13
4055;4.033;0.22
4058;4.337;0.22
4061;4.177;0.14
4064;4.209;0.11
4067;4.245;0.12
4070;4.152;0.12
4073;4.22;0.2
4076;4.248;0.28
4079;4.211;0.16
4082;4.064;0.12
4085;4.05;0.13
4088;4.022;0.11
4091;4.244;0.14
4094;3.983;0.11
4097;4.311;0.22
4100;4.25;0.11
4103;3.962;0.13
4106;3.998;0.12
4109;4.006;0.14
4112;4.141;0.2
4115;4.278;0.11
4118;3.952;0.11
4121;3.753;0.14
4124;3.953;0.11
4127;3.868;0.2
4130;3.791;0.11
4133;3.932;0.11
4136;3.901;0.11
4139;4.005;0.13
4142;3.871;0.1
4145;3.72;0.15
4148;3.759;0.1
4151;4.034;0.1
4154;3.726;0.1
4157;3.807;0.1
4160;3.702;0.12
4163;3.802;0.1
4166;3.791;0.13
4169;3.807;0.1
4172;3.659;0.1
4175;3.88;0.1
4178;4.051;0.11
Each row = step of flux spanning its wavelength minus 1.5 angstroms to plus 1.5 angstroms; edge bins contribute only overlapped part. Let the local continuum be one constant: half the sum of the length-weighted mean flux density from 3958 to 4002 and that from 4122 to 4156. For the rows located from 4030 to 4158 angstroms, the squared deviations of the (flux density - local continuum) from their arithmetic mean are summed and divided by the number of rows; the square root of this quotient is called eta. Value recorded 0.23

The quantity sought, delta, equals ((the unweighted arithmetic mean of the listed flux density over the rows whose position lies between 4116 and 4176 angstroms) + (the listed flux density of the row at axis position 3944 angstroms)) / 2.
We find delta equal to 4.07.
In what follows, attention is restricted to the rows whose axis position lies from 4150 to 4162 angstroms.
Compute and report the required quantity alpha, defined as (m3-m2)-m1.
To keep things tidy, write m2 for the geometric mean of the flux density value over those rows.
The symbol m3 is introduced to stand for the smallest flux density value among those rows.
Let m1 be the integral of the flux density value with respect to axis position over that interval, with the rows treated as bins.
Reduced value -45.8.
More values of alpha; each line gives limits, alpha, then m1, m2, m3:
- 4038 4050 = -46.3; 45.6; 3.7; 3.015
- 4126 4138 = -46.6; 46.5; 3.9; 3.791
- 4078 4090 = -49.1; 49.1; 4.1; 4.022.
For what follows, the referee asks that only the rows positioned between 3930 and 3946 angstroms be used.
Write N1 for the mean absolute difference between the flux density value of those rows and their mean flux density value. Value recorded 0.12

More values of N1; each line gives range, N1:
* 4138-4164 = 0.10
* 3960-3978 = 0.67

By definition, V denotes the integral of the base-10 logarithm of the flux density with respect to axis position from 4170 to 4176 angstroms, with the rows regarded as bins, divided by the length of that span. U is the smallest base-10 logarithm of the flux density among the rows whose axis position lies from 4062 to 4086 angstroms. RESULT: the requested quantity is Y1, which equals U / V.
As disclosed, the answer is 1.06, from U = 0.607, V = 0.575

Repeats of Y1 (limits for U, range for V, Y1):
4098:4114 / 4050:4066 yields 0.97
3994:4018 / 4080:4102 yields 1.03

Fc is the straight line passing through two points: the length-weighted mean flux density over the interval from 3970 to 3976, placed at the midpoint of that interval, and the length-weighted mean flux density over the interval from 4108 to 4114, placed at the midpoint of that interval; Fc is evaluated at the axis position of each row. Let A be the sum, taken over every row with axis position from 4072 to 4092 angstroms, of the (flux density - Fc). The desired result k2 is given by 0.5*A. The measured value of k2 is 1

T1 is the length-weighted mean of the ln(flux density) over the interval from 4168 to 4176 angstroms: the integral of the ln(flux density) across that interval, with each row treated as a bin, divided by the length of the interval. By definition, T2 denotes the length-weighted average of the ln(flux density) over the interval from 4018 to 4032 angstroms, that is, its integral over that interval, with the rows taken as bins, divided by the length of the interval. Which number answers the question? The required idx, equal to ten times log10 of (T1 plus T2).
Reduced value 4.4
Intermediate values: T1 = 1.33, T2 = 1.40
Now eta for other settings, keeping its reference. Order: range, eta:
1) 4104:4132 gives 0.16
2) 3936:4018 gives 1.42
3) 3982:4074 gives 0.64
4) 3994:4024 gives 0.54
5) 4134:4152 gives 0.12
